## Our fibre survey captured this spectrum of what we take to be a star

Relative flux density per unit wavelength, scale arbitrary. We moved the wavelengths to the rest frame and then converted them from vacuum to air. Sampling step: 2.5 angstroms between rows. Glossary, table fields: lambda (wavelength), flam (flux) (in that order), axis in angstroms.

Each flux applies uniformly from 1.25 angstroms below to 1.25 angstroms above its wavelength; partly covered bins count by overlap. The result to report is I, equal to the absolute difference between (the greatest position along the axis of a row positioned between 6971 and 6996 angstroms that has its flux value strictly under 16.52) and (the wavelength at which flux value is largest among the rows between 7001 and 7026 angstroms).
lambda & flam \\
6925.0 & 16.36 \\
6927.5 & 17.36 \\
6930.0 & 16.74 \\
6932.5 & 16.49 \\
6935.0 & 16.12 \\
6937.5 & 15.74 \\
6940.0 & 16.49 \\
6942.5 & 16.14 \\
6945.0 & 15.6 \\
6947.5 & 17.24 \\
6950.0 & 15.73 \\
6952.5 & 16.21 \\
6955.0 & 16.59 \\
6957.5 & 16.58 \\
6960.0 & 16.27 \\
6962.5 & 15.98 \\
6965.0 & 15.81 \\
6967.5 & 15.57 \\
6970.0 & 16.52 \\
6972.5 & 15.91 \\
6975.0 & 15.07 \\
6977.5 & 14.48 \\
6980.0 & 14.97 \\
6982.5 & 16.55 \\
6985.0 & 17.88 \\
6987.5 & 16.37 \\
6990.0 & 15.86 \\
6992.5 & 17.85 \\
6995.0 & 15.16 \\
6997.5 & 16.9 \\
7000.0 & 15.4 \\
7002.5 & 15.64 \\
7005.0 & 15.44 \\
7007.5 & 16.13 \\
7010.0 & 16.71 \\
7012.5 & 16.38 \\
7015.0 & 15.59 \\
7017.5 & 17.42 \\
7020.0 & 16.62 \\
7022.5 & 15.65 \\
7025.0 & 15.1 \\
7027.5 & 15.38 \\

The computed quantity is 22.5 angstroms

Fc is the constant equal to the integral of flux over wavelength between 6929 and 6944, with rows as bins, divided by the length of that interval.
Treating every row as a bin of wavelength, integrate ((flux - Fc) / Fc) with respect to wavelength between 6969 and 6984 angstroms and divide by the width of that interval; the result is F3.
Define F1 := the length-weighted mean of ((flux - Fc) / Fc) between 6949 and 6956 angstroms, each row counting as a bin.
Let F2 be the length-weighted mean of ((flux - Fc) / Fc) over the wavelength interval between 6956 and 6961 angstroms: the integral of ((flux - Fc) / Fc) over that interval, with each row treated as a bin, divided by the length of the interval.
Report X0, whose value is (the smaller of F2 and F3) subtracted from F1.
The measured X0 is 0.035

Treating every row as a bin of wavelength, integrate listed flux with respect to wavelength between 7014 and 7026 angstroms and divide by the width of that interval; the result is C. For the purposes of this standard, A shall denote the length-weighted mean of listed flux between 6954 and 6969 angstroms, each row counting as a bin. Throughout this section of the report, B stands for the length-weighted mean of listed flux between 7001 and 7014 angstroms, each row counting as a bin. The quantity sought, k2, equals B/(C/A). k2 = 16.1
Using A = 16.1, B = 16.0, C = 16.1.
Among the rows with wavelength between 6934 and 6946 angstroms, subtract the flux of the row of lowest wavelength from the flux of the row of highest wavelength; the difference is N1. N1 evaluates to -0.5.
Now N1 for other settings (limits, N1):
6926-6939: -1.6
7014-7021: 1.0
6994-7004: 0.5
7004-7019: 2.0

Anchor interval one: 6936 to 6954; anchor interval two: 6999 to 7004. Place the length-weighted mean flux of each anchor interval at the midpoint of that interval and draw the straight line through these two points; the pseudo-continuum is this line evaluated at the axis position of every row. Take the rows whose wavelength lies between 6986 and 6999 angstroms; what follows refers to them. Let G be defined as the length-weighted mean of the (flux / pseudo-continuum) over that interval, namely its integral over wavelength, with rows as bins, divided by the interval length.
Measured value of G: 1.05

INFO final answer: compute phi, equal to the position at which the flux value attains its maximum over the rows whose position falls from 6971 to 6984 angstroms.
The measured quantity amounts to 6982.5 angstroms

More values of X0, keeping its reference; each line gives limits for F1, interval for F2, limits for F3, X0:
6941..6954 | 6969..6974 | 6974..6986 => 0.027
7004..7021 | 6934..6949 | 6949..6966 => 0.010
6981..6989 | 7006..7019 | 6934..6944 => 0.045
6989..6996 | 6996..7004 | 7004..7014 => 0.025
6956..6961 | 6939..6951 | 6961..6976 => 0.038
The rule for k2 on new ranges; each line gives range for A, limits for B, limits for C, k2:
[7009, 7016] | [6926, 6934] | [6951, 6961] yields 16.7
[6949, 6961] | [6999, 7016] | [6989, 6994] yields 15.4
